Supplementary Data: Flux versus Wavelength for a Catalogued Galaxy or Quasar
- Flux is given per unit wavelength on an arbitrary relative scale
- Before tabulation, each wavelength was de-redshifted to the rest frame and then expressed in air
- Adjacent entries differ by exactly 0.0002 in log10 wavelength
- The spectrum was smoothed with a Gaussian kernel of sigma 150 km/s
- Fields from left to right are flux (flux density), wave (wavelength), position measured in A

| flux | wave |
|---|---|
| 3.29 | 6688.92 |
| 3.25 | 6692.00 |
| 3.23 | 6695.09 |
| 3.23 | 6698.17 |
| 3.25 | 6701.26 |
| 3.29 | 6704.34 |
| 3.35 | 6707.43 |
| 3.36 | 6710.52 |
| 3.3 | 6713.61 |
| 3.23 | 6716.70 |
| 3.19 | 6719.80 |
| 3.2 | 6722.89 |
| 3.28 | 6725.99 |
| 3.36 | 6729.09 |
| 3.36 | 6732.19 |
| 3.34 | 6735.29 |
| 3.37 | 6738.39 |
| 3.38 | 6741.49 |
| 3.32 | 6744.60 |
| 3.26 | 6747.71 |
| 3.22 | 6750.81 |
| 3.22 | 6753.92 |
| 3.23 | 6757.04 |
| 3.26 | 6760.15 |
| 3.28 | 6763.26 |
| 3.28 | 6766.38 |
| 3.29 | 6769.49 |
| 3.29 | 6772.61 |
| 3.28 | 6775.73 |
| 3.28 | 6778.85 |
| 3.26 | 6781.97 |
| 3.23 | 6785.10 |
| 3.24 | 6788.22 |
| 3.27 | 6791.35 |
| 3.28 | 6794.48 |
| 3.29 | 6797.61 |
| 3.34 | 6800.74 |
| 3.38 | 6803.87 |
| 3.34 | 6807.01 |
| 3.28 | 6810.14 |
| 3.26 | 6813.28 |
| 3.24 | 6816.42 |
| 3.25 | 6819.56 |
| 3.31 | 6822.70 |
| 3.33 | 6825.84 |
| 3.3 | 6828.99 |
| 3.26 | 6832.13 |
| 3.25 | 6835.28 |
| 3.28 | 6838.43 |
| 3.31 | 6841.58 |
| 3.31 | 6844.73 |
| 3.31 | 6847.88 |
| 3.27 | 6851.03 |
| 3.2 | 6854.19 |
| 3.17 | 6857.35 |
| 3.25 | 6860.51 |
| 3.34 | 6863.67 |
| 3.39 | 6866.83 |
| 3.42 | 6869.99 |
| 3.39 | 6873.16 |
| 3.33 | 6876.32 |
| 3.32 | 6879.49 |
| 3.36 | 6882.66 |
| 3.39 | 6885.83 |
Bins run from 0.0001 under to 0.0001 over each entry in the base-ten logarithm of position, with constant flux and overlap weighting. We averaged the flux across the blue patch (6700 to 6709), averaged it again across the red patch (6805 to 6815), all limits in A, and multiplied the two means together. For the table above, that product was 10.9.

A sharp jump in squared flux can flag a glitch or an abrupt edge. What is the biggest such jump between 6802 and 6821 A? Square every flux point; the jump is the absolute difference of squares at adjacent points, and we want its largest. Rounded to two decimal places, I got 0.40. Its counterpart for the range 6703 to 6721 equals 0.46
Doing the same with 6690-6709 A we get 0.40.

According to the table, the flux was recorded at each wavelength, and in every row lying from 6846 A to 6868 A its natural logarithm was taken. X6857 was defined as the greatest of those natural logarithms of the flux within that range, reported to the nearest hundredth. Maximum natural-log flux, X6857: 1.22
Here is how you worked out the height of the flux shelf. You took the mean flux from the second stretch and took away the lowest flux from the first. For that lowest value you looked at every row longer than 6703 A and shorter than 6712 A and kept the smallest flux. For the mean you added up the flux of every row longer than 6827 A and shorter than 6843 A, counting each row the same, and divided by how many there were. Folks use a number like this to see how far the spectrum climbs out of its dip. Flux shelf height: -0.01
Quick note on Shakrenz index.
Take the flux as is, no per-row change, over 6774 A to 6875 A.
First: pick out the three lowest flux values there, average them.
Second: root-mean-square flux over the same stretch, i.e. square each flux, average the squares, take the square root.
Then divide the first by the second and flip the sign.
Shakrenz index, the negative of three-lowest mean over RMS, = -0.972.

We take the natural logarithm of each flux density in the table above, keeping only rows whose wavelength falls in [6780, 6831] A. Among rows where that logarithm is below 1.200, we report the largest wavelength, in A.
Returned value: 6828.99 A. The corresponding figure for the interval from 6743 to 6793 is 6791.35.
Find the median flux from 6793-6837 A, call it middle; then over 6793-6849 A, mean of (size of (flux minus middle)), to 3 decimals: 0.031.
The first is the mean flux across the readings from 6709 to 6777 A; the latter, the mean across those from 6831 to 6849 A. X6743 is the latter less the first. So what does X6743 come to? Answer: 0.0003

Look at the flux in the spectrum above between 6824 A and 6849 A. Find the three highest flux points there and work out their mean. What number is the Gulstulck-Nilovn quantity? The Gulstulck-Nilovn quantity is 3.32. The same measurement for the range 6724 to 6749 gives 3.37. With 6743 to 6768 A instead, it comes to 3.29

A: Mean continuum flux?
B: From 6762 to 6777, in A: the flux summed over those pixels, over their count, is 3.284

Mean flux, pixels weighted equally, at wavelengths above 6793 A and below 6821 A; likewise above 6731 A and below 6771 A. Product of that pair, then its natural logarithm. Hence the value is 2.384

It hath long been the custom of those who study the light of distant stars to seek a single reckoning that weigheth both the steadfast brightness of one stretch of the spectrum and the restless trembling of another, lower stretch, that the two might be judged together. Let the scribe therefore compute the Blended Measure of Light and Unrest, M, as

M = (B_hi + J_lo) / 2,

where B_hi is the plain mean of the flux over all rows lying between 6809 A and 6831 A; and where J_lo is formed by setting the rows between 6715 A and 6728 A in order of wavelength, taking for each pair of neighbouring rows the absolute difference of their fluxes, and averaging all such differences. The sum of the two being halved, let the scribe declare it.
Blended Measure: 1.66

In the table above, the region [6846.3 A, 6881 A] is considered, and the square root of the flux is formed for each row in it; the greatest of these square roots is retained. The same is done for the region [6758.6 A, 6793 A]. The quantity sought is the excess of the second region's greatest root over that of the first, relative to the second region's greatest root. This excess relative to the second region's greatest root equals -0.020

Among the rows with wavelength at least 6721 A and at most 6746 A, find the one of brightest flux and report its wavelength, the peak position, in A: 6741.49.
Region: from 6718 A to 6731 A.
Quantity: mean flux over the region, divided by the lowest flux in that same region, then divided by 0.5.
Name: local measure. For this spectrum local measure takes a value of 2.04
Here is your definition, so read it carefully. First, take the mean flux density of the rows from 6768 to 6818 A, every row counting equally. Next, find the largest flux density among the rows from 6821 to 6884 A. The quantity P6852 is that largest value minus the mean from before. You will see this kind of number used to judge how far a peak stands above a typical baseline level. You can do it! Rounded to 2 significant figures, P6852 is 0.14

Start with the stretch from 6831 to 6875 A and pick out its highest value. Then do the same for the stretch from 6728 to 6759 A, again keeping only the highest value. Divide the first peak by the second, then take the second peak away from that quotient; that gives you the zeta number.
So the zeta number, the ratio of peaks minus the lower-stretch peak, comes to -2.37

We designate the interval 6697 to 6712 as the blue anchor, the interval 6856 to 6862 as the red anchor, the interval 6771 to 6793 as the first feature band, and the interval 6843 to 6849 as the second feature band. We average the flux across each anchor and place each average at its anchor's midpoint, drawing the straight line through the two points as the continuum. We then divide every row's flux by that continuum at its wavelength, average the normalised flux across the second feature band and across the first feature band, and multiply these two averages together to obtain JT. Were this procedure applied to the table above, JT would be 1.033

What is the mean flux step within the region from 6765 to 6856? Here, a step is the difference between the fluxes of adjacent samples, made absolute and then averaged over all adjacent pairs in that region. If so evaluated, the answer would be 0.025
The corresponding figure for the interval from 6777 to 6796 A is 0.020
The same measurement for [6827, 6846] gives 0.022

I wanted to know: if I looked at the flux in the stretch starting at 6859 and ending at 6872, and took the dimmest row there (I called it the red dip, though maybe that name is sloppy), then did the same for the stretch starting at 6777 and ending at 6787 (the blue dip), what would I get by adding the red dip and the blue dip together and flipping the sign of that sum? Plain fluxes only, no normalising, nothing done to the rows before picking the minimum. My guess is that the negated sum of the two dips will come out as -6.480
